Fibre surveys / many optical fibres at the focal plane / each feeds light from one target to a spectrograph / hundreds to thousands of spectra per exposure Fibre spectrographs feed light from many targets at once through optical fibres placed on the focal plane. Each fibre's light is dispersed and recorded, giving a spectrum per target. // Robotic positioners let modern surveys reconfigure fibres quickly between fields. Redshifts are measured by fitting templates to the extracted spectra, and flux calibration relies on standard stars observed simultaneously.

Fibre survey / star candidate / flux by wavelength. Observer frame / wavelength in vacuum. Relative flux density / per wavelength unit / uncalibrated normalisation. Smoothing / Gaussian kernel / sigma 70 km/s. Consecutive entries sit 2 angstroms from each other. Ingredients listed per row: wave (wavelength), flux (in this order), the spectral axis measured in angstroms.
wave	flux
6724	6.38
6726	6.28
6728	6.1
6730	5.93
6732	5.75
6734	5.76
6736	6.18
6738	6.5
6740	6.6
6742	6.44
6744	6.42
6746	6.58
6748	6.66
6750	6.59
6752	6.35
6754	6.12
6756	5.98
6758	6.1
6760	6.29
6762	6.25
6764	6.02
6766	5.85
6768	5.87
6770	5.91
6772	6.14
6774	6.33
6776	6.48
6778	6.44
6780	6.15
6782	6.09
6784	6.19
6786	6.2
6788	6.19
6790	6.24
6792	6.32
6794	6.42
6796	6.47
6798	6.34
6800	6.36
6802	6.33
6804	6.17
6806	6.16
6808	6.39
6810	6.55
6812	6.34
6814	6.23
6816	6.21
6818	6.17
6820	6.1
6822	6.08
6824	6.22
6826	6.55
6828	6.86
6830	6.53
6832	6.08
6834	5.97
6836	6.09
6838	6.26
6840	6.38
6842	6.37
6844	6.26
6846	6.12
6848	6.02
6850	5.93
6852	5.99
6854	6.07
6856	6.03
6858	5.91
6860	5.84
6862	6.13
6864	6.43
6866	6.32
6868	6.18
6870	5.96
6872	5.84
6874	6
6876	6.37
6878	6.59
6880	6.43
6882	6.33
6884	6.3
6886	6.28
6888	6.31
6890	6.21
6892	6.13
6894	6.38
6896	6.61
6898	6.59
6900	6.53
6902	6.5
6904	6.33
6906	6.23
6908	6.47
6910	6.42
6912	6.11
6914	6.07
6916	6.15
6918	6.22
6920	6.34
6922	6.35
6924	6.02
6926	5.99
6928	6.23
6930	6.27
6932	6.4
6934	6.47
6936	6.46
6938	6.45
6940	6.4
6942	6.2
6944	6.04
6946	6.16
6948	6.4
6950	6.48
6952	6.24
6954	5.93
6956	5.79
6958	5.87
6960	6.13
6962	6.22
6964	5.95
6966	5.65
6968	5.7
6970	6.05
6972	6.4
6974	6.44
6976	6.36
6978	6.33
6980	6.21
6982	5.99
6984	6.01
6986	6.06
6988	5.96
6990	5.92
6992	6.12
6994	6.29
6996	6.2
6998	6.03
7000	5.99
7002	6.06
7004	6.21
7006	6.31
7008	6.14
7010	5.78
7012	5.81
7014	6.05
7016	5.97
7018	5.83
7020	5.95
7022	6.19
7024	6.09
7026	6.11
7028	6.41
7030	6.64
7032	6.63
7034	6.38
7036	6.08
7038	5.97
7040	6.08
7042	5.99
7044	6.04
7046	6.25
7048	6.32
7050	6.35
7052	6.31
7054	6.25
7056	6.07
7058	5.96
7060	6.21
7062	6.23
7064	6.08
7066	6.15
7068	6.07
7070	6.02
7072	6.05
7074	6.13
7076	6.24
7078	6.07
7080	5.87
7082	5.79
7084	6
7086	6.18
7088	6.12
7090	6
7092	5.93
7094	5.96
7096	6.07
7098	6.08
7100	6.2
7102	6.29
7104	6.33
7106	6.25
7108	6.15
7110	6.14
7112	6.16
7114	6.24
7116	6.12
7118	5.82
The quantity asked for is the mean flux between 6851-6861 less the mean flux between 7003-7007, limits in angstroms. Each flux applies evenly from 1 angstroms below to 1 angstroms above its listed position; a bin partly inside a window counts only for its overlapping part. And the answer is -0.29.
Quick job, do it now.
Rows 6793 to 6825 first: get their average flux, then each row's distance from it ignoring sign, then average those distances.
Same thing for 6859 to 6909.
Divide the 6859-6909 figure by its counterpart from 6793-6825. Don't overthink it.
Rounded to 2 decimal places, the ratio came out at 1.46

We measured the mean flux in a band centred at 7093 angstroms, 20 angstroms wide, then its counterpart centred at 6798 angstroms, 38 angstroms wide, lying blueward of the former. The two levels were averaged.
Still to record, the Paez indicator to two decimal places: 6.18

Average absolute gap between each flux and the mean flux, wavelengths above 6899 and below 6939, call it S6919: 0.14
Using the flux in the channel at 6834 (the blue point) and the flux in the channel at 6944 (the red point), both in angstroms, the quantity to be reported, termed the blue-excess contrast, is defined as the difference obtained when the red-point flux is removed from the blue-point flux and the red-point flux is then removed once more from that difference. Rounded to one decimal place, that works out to -6.1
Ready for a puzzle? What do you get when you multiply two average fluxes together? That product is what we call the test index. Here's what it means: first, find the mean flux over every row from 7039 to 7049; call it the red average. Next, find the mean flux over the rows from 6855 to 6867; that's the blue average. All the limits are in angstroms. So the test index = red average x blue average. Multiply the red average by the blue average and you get 37.5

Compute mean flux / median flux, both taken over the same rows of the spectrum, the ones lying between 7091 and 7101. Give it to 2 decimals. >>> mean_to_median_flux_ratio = 1.00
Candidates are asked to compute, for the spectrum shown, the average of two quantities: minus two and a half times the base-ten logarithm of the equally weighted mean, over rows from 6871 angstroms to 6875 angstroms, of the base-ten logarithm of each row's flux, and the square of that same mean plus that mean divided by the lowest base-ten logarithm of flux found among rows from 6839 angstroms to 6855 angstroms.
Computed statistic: 0.938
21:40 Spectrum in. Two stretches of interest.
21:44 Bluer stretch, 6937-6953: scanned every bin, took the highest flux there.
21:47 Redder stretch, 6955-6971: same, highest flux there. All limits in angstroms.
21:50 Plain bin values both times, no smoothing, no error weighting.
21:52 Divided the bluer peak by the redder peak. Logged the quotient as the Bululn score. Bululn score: 1.04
